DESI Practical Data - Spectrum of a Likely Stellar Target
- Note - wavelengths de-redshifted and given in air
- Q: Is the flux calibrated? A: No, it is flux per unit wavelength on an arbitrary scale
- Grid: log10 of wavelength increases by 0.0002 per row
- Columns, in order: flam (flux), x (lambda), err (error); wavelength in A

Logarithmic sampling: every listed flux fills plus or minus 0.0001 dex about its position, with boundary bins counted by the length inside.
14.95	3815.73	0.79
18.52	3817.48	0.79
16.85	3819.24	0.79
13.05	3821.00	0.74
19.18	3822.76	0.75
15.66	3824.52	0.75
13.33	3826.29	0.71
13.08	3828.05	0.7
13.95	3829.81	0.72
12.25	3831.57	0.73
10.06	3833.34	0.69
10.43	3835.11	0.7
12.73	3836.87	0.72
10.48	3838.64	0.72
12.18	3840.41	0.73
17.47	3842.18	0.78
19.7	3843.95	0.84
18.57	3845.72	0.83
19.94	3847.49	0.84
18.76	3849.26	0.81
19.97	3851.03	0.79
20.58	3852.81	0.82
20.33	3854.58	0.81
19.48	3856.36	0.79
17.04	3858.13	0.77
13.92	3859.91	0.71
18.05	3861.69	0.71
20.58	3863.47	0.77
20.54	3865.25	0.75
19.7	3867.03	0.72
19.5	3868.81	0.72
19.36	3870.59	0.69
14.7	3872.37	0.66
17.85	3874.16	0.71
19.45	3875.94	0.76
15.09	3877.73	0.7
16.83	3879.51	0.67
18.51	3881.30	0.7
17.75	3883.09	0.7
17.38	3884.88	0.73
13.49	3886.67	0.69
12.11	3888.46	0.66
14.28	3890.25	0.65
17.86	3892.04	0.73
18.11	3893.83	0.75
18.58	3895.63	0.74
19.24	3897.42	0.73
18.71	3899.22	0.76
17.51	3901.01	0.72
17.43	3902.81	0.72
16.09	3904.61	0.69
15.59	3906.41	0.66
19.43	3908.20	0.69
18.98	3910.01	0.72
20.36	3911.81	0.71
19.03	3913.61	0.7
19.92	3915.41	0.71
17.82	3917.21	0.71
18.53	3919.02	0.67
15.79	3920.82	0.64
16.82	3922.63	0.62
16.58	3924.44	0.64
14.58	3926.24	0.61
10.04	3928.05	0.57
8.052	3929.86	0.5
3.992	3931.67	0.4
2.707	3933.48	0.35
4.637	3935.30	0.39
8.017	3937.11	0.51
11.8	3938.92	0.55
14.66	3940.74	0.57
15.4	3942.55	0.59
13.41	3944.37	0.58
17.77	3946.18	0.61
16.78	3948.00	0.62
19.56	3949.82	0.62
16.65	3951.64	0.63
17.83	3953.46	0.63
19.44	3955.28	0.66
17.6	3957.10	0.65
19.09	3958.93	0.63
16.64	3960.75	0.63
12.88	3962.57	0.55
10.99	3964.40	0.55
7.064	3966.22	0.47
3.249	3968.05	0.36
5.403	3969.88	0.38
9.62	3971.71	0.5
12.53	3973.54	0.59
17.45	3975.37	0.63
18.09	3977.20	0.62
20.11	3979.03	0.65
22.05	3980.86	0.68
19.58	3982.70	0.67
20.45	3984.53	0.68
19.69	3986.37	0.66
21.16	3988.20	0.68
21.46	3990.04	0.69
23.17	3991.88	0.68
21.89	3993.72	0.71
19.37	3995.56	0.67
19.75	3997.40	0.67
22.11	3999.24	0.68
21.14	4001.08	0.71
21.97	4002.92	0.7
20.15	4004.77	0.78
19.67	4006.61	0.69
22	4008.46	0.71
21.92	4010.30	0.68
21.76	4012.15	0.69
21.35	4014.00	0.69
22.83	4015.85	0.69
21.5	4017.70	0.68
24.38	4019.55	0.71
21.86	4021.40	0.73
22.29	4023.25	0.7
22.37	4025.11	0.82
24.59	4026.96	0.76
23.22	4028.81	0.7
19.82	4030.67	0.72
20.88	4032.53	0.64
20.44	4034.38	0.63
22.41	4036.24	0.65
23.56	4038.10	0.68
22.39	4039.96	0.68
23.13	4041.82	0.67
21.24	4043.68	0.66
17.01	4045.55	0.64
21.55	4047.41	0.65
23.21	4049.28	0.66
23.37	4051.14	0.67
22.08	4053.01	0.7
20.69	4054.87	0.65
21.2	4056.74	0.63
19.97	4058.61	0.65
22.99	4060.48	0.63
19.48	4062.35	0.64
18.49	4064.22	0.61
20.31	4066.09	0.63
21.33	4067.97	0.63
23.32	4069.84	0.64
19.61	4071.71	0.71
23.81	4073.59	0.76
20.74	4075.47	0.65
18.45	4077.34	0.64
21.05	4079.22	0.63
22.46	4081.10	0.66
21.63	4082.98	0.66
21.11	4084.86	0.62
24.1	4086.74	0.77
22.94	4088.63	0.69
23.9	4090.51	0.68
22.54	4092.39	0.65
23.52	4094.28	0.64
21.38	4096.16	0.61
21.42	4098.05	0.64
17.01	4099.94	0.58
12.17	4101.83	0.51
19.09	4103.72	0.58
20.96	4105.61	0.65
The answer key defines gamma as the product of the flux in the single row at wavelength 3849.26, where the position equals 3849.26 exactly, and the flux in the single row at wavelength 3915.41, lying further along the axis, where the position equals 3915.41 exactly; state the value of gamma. 374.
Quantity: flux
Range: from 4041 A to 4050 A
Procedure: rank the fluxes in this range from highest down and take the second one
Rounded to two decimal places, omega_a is 23.13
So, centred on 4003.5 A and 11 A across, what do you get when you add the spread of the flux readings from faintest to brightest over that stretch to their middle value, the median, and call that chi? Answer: 24.0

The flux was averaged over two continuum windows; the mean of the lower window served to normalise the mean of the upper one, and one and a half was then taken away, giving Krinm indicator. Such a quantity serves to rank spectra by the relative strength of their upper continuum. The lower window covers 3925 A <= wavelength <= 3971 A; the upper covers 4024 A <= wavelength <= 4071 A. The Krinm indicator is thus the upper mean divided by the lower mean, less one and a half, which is 0.2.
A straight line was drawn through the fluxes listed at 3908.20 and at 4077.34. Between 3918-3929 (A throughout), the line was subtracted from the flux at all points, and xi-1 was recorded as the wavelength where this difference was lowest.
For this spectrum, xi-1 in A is 3928.05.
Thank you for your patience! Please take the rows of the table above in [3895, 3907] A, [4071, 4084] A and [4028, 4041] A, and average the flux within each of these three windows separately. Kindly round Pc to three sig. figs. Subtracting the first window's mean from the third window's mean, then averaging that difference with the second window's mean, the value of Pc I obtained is 12.7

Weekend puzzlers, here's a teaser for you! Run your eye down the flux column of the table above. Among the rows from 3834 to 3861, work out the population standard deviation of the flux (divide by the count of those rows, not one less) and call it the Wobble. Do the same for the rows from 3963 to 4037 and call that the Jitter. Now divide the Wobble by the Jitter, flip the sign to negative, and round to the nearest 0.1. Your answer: -0.7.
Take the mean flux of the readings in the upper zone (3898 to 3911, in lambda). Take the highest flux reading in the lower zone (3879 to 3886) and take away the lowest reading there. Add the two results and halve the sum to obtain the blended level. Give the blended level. 9.7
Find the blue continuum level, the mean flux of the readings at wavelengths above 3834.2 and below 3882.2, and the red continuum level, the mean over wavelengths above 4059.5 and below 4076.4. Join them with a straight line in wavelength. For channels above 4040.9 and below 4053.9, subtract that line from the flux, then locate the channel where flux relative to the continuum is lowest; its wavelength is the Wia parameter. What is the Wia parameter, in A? 4045.55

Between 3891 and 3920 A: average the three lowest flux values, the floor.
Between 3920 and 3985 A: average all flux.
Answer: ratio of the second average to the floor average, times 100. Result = 84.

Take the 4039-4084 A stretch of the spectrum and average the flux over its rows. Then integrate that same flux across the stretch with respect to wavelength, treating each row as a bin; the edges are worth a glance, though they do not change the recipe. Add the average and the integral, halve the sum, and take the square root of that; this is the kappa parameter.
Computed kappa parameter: 22.1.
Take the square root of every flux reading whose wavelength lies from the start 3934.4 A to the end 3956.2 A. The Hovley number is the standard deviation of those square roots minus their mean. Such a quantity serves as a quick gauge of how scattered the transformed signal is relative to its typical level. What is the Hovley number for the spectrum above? -3.1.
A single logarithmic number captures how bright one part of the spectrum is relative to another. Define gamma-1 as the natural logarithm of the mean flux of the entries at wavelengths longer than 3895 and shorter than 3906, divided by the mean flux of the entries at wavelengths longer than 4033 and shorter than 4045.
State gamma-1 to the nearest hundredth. -0.21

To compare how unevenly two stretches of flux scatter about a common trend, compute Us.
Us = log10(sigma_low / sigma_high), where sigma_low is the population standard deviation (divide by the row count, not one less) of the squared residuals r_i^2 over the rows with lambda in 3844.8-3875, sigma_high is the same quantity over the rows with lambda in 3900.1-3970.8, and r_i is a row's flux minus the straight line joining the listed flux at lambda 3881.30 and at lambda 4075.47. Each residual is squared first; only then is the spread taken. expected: -1.21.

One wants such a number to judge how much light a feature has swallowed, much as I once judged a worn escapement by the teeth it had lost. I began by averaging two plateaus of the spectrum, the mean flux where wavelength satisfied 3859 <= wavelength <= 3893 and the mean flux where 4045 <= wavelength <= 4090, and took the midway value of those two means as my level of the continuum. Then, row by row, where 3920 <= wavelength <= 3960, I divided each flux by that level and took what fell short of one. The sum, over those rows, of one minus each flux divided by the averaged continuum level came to 6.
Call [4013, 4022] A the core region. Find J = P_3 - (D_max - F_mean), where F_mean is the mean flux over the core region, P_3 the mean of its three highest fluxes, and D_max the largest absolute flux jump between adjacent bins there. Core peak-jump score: 42.5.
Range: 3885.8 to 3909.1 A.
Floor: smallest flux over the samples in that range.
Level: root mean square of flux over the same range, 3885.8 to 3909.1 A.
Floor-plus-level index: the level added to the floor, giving 29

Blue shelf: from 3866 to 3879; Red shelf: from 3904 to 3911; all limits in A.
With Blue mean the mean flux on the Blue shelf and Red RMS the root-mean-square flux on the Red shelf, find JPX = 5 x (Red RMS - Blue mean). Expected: -2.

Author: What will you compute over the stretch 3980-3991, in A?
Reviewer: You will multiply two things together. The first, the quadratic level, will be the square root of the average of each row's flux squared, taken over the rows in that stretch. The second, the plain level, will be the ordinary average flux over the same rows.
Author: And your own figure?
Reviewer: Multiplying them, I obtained 430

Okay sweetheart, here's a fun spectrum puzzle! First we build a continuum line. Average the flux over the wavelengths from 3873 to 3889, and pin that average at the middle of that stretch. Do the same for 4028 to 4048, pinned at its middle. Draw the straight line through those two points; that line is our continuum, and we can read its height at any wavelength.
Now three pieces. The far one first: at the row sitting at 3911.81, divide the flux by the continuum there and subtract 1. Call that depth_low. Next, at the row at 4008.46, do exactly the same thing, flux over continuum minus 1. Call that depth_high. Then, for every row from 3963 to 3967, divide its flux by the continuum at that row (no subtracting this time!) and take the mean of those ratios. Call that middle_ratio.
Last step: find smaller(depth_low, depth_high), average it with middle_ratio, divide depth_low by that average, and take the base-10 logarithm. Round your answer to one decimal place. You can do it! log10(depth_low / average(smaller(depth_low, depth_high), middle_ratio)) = -0.2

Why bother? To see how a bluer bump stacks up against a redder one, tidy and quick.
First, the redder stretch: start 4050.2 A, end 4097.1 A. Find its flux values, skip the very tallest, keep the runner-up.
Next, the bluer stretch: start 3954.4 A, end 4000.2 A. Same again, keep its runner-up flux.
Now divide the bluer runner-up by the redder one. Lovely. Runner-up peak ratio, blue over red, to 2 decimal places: 0.93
